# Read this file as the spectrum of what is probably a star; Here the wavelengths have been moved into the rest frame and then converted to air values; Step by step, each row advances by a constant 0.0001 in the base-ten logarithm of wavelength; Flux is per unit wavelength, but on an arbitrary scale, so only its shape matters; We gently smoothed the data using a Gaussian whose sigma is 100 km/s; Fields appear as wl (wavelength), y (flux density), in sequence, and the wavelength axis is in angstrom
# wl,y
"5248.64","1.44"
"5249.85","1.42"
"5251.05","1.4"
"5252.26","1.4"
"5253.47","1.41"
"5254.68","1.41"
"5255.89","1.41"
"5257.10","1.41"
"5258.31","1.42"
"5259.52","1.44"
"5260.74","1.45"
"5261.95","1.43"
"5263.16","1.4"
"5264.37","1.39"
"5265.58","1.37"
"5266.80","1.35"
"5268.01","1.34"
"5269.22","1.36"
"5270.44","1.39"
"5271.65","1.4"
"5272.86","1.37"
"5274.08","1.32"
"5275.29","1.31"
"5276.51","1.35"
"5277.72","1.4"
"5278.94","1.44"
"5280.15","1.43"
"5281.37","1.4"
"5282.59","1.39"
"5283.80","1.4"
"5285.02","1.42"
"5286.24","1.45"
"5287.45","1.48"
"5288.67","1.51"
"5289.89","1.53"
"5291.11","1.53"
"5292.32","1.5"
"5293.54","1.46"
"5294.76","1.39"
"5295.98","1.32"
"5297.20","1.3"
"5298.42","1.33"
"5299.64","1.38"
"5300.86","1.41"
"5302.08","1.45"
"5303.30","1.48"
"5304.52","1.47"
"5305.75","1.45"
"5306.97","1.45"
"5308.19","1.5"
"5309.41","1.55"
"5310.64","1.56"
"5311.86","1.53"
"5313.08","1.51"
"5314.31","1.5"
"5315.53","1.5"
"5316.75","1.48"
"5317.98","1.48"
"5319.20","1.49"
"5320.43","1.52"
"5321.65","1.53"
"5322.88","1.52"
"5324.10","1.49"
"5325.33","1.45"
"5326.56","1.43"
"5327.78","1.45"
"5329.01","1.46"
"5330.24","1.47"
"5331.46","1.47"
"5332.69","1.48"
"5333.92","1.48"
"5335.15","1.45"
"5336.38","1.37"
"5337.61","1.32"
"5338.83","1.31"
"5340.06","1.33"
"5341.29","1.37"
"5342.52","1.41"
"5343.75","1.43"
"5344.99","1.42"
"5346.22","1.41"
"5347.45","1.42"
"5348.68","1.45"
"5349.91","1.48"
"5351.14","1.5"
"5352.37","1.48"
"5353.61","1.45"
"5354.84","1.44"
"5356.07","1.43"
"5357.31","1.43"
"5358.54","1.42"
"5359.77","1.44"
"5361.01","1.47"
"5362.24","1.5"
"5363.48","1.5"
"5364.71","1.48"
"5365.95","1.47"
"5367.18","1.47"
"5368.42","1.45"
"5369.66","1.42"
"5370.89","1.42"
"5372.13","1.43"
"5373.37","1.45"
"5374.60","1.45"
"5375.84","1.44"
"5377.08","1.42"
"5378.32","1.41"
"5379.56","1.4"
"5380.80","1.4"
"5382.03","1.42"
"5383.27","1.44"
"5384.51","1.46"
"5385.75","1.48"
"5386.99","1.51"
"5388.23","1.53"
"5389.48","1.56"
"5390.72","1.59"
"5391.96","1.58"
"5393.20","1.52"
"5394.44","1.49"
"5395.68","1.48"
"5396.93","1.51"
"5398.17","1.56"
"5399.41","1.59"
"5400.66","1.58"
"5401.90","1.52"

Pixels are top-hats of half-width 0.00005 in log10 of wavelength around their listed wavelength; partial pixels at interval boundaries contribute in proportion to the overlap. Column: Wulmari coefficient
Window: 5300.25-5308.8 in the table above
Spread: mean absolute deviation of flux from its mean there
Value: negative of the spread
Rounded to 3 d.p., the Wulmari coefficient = -0.021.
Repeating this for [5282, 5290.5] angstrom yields -0.045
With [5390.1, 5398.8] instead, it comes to -0.038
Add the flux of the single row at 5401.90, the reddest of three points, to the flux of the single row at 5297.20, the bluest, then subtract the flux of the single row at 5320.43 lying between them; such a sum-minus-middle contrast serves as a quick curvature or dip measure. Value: 1.30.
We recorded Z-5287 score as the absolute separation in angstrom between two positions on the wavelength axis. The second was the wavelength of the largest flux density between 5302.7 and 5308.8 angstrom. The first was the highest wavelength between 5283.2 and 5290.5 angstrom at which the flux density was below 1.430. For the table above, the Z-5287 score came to 23.2 angstrom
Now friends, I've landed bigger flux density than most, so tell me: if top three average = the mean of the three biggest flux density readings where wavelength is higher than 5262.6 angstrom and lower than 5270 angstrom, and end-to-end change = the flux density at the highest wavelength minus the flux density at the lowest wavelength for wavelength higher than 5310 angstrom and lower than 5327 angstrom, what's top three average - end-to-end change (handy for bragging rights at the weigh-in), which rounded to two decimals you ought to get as 1.52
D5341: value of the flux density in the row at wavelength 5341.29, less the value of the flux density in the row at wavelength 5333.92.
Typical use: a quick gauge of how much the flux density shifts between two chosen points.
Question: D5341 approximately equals -0.11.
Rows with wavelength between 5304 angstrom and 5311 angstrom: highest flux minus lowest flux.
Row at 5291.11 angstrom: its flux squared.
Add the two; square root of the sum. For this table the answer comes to 1.57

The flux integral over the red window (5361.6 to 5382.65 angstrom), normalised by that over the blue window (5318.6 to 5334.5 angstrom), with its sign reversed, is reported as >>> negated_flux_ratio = -1.3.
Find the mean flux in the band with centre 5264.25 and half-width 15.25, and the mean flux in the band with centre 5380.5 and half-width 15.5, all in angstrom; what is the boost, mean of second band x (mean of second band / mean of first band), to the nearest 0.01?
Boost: 1.55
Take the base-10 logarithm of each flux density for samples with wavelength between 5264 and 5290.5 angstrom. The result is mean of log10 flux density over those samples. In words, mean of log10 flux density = 0.146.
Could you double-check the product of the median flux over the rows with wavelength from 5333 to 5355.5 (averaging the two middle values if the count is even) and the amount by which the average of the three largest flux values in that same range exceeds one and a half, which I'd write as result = -0.02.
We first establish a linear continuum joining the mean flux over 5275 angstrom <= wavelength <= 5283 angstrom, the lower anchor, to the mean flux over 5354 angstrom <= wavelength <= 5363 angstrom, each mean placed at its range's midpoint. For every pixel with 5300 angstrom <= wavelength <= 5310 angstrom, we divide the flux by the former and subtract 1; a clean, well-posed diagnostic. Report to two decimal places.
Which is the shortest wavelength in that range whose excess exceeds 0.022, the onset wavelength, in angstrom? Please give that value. 5302.08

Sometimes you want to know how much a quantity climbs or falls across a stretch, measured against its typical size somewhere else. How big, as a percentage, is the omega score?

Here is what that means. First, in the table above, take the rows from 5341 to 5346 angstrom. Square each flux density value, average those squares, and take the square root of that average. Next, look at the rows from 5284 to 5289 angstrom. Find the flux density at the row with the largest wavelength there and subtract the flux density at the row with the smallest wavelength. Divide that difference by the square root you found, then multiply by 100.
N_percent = 6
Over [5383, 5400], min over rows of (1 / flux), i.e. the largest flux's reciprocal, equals 0.63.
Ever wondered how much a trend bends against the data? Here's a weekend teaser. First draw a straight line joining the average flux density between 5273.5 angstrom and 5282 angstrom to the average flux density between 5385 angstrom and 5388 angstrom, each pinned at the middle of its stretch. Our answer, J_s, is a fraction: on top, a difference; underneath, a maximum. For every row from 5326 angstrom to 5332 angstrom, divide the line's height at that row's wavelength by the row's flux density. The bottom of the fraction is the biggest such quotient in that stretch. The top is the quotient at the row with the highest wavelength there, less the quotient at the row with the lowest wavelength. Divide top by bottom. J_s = -0.024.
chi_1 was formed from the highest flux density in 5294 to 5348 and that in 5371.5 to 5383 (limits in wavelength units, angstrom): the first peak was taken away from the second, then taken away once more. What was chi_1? -1.67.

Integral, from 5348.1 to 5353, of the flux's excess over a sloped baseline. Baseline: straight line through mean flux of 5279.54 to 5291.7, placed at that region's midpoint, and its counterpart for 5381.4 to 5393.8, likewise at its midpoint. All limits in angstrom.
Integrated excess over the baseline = -0.1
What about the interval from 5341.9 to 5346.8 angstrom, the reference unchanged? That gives -0.3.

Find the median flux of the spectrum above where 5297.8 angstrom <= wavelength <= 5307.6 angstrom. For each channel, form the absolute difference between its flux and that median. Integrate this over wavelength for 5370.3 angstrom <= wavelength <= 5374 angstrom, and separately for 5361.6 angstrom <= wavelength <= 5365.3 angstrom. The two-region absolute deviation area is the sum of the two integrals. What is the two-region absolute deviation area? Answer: 0.22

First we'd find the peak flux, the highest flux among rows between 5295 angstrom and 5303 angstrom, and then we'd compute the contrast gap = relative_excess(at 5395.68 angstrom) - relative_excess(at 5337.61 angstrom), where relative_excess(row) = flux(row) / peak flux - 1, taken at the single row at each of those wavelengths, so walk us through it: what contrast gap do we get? 0.11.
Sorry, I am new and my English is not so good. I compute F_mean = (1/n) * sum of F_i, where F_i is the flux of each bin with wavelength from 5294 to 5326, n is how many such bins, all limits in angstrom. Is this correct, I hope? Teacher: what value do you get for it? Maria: 1.46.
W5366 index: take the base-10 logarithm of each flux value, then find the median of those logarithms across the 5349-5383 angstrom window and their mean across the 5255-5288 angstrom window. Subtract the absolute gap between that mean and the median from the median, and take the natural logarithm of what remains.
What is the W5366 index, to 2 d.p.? -1.93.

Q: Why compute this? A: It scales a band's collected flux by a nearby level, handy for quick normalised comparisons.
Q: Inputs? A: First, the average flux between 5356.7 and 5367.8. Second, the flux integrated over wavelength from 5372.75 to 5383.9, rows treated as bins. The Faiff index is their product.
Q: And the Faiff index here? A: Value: 23.3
